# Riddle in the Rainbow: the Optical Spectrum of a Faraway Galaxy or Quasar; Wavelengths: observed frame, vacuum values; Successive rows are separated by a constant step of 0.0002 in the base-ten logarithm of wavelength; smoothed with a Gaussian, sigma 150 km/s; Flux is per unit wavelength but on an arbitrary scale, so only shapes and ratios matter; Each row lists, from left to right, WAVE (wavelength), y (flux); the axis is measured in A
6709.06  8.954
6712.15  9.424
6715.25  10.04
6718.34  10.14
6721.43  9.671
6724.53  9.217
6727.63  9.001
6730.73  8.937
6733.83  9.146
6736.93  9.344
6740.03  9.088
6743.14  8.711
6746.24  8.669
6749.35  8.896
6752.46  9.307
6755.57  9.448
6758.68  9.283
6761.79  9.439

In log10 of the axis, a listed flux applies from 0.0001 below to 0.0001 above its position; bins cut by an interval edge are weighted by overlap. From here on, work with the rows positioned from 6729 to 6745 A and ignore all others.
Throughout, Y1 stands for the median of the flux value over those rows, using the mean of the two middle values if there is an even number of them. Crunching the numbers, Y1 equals 9.09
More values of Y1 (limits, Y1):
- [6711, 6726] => 9.67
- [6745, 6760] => 9.28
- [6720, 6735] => 9.15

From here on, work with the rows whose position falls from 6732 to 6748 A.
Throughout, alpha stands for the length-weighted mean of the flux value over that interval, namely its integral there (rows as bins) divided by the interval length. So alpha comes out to 8.99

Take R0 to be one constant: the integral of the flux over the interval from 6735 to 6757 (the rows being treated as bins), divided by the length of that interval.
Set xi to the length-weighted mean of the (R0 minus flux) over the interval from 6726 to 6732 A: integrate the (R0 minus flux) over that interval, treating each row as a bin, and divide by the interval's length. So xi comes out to 0.09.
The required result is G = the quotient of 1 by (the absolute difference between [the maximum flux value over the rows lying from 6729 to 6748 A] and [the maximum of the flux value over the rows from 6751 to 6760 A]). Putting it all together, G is 9.6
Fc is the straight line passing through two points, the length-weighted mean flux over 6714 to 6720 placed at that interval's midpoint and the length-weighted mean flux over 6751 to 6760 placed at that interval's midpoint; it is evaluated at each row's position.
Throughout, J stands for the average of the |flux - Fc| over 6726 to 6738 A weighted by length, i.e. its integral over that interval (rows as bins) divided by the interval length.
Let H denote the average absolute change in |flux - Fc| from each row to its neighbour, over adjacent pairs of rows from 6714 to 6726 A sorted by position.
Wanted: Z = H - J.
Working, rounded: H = 0.23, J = 0.71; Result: -0.48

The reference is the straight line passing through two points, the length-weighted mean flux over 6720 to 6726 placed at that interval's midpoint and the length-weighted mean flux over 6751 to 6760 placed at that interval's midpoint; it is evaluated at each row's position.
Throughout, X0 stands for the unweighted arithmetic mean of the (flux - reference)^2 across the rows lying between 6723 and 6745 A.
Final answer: 0.15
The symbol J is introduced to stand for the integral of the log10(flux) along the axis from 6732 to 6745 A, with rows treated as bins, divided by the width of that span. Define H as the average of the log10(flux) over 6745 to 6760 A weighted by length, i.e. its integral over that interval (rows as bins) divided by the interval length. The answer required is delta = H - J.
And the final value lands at 0.003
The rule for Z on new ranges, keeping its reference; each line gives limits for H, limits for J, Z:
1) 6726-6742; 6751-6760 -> 0.11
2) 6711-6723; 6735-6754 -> -0.24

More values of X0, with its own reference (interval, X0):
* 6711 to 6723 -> 0.22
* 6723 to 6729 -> 0.11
